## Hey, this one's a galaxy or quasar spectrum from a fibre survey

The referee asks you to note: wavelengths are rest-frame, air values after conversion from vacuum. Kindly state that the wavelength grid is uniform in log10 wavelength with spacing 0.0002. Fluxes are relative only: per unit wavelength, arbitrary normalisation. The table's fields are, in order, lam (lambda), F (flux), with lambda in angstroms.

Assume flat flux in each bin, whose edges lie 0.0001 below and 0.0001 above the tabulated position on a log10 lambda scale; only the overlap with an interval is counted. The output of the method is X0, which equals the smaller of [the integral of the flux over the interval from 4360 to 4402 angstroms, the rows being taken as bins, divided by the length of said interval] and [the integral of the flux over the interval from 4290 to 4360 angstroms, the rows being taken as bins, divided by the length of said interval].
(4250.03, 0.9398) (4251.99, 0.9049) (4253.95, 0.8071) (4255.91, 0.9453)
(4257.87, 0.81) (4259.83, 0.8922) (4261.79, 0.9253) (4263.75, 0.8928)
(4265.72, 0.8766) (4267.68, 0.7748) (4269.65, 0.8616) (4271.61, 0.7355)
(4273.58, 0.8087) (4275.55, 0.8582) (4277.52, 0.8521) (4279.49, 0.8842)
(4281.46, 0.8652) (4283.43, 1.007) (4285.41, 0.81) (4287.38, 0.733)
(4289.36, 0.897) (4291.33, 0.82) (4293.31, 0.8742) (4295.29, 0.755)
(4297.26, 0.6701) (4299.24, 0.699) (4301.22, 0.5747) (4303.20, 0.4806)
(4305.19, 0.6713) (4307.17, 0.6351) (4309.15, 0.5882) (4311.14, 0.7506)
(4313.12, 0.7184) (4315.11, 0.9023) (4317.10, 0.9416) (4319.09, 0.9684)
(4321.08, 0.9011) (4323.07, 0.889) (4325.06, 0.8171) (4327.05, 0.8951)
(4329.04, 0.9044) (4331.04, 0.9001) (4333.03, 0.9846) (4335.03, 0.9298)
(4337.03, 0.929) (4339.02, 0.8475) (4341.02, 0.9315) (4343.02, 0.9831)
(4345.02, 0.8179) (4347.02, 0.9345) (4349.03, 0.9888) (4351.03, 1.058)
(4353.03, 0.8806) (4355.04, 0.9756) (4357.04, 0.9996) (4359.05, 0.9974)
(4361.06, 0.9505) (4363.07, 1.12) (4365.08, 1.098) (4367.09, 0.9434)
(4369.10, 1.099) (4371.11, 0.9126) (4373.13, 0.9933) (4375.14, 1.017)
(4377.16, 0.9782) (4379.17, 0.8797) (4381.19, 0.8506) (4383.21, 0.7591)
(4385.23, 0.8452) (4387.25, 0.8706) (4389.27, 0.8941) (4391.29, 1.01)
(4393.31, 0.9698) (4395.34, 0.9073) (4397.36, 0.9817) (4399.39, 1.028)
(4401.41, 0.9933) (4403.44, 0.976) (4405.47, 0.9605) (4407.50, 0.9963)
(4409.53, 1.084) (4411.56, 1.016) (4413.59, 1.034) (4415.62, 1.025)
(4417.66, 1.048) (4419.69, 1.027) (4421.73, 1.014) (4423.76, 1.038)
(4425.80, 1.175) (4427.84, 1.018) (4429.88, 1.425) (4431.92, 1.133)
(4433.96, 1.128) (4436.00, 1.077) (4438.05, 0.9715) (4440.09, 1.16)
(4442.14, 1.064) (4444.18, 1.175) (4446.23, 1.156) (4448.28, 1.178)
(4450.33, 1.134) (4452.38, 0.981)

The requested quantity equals 0.847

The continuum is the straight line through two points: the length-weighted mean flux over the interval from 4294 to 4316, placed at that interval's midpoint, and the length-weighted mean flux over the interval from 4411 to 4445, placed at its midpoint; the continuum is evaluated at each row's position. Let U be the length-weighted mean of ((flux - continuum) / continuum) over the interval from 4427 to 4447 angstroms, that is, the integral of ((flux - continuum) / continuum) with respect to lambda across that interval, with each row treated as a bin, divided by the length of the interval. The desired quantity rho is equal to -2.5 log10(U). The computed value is 4.99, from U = 0.01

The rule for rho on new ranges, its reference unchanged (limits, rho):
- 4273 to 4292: 0.94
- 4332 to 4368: 1.96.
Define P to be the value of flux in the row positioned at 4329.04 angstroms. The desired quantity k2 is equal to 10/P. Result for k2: 11.1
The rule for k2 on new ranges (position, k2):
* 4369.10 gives 9.1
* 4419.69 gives 9.7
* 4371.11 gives 11.0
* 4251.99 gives 11.1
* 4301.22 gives 17.4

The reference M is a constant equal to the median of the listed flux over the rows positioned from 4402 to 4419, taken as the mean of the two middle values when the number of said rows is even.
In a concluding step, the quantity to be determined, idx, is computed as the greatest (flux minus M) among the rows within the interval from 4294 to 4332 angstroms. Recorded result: -0.05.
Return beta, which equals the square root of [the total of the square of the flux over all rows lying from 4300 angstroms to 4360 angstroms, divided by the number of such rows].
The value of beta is 0.87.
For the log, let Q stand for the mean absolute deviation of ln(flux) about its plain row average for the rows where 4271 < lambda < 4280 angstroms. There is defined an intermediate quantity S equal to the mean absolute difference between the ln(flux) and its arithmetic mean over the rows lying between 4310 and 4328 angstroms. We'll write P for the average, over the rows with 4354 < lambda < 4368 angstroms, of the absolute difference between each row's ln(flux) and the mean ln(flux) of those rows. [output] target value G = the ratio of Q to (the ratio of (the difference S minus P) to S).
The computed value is 0.2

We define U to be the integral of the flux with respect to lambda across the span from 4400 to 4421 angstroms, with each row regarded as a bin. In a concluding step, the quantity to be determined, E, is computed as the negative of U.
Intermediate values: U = 21.3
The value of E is -21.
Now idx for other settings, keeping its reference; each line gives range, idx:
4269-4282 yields -0.14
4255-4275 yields -0.08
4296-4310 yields -0.32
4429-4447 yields 0.40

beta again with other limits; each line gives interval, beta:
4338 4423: 0.97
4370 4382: 0.94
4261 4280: 0.85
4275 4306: 0.79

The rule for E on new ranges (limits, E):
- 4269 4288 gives -16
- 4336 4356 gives -19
